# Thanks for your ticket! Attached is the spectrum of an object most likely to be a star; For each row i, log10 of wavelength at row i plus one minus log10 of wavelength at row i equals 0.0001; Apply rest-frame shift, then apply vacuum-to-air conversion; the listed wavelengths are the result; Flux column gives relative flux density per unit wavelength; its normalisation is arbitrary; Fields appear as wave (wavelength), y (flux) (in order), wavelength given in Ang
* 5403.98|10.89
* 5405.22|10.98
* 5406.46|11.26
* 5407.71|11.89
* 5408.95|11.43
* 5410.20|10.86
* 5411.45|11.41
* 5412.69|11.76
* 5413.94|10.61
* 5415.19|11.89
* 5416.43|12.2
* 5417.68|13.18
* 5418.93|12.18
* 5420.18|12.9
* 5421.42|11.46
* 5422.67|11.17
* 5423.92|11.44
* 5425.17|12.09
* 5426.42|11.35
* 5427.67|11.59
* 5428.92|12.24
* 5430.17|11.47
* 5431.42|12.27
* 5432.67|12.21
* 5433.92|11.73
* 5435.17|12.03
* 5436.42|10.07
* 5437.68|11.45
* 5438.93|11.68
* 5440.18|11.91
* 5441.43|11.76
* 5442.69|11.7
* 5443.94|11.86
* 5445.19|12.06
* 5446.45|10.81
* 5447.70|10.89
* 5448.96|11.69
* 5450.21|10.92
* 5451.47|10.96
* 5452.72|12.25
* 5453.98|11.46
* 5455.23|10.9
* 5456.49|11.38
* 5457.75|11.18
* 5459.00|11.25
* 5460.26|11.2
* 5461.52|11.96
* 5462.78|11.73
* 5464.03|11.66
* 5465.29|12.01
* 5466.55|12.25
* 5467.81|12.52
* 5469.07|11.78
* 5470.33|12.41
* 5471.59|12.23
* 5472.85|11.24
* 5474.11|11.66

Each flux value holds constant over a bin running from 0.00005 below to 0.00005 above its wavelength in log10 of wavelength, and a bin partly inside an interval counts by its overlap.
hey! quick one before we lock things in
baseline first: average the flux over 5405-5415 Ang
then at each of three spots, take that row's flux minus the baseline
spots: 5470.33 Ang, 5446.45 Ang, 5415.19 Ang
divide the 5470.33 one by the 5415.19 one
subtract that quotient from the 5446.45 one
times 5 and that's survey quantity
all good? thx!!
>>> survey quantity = -12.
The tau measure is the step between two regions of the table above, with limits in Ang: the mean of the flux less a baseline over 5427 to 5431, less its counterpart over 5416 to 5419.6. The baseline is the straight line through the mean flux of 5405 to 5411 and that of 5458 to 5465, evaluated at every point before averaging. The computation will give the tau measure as -0.81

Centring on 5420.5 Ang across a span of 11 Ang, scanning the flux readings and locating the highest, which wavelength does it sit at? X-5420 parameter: 5417.68 Ang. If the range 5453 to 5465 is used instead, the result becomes 5461.52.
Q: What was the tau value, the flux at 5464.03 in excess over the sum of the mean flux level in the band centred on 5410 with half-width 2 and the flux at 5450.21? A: -10.5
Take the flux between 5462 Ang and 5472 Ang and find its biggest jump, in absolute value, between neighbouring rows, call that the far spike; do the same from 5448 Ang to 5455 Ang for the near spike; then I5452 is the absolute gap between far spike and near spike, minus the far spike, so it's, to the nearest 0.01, -0.19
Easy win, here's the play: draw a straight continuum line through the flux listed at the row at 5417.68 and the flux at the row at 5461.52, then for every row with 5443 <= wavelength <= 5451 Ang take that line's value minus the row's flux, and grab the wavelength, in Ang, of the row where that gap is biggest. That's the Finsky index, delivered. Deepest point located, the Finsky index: 5446.45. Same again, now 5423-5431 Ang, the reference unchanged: 5426.42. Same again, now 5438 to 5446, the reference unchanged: 5438.93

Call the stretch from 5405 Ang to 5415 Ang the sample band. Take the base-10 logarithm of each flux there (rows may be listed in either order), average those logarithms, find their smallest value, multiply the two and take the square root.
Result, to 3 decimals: 1.039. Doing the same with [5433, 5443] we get 1.032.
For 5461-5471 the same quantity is 1.074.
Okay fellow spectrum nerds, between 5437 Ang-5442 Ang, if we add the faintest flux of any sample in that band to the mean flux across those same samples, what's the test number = 23.1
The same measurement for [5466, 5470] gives 24.0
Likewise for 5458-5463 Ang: 22.7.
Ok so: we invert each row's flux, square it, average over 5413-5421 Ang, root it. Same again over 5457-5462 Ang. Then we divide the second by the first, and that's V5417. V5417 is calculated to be 1.06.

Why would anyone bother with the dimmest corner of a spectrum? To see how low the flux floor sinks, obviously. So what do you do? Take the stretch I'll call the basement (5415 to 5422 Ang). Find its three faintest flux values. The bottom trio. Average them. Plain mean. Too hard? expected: 11.8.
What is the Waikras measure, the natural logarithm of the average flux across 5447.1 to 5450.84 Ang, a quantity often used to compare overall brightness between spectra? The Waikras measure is 2.41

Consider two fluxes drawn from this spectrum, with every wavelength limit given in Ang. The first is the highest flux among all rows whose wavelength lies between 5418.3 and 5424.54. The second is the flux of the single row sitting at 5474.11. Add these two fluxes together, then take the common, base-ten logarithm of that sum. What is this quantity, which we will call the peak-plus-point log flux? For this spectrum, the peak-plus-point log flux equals 1.39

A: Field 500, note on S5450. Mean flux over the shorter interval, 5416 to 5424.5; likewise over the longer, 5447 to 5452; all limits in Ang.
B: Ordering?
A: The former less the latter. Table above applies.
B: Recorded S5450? 0.96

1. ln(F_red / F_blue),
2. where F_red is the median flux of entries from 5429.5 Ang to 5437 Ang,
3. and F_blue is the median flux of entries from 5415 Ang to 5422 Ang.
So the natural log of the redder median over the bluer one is -0.026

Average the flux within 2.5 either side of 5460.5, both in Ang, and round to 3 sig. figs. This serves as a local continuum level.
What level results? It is 11.5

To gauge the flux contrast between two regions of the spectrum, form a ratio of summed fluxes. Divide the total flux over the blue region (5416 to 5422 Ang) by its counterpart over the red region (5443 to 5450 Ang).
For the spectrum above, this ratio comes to 1.08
